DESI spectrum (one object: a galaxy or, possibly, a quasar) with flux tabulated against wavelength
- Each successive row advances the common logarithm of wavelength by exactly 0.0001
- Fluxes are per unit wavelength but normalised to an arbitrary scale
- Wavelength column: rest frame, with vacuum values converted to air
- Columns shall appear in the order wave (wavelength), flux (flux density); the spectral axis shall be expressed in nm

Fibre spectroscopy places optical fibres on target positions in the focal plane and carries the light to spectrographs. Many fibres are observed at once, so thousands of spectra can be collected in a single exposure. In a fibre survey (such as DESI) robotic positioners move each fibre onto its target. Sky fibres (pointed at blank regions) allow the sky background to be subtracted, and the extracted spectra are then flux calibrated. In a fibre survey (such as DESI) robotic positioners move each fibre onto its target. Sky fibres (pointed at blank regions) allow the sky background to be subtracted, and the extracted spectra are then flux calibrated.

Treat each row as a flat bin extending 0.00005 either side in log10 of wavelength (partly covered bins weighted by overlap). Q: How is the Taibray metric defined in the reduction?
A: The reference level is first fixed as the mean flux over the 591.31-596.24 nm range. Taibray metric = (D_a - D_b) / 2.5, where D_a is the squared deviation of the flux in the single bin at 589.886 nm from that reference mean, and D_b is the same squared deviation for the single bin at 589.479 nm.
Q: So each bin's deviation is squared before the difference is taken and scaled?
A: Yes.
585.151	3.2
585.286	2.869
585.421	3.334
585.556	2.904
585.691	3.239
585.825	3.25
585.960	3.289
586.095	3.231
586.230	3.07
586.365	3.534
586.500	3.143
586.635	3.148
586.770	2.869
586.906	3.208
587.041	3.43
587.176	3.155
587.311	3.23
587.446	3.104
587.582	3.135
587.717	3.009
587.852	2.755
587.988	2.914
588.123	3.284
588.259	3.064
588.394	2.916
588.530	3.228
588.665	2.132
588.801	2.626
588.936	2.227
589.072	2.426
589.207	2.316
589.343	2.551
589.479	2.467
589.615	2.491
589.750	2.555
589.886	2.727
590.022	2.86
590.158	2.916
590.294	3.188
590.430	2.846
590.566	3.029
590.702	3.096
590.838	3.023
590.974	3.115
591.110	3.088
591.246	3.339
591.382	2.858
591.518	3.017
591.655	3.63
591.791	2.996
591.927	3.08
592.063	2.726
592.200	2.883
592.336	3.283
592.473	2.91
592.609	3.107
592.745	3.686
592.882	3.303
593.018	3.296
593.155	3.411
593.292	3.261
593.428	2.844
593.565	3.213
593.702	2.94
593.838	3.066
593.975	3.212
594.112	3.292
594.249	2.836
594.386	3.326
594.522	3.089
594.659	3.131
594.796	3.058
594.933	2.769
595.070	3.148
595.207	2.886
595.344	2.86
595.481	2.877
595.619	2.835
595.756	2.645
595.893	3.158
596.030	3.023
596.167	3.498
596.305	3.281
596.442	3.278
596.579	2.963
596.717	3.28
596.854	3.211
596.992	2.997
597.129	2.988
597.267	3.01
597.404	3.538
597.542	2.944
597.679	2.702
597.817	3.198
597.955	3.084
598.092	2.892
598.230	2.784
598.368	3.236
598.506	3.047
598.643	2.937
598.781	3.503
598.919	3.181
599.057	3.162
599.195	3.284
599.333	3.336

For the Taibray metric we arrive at -0.102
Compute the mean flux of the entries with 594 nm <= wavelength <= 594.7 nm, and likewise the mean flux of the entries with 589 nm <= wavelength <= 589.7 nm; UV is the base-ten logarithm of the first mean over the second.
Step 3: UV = 0.11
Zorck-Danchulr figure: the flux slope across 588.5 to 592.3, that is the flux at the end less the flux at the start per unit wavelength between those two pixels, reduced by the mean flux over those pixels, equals -2.9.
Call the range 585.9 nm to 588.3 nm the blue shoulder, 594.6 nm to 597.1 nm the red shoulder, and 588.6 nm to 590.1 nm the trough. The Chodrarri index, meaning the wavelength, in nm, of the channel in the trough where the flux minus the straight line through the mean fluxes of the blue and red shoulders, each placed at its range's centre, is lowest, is 588.665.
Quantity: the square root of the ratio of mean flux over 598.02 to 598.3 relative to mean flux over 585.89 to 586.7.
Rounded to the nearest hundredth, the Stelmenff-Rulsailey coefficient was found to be 0.94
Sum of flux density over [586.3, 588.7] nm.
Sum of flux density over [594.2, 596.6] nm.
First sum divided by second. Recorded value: 1.01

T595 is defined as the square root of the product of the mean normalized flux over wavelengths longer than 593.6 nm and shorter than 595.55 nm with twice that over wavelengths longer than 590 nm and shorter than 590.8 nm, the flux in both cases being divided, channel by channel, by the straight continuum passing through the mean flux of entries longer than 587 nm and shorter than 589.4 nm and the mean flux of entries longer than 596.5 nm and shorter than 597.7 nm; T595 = 1.44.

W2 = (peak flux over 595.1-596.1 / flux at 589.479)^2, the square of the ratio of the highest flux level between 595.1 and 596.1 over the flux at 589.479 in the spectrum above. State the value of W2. 1.6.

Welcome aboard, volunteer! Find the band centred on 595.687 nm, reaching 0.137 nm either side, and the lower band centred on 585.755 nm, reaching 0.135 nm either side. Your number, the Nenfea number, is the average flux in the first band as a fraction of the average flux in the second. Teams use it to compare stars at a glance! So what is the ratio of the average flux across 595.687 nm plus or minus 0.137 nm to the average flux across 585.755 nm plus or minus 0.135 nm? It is 0.84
